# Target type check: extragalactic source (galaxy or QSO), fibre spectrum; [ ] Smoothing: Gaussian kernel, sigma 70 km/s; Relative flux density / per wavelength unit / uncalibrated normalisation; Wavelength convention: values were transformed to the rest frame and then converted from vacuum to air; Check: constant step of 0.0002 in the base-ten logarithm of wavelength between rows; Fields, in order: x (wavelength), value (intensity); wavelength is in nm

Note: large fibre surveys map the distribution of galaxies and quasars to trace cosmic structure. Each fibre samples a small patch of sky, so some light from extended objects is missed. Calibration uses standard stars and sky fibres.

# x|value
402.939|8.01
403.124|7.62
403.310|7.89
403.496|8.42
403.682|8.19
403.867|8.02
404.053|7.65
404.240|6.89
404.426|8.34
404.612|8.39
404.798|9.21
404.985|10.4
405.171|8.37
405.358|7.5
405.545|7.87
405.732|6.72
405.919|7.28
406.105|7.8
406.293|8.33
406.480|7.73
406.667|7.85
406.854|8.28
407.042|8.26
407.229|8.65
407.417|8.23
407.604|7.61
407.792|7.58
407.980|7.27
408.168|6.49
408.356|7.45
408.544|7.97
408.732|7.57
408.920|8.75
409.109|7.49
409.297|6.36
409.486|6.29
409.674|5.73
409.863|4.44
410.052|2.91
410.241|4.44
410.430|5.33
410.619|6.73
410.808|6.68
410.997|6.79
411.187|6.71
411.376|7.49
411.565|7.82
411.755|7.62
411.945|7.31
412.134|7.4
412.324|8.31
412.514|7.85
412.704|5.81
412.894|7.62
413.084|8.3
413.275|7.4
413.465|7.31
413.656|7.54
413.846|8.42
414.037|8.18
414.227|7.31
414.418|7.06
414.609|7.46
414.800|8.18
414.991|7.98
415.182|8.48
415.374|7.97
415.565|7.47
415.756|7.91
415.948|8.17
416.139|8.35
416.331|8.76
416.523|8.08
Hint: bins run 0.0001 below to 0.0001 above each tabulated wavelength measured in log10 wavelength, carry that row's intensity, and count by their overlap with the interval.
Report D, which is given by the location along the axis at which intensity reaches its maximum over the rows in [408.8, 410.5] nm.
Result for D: 408.920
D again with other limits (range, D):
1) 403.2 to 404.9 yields 404.798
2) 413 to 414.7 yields 413.846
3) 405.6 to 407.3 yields 407.229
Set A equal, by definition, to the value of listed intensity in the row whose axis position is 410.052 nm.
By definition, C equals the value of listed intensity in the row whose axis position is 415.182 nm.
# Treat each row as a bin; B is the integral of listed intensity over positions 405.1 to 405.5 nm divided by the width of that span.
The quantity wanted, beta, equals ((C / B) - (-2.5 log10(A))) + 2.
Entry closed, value 4.23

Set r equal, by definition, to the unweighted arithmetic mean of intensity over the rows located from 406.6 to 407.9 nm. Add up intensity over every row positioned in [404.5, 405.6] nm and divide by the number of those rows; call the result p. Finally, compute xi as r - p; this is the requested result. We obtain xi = -0.6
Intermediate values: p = 8.6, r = 8.1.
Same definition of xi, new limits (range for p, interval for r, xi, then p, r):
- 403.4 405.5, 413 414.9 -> -0.6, 8.3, 7.7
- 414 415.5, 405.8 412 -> -0.8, 7.8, 7.1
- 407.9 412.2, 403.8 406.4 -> 1.4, 6.7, 8.1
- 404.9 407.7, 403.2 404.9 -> 0.1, 8.1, 8.1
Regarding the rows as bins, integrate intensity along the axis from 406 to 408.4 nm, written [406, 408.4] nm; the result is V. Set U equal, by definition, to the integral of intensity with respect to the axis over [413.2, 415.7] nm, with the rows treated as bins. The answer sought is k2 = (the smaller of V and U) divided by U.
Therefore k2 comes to 0.97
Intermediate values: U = 19.4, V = 18.8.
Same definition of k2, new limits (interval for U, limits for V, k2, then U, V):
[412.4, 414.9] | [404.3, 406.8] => 1.00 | 18.9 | 20.3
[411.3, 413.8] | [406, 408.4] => 1.00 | 18.8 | 18.8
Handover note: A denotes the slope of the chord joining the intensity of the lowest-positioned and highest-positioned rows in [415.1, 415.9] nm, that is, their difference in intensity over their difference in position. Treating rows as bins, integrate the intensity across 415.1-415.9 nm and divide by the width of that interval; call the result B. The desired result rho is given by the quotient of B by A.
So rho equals -8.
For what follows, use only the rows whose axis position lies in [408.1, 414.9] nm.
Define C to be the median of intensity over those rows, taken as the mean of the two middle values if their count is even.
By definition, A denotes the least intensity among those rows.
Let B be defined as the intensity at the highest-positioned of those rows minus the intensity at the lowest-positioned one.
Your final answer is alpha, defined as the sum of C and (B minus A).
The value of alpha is 6.2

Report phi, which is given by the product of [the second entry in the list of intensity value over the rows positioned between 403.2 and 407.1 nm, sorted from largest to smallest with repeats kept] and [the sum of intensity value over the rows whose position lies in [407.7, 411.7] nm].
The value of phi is 1274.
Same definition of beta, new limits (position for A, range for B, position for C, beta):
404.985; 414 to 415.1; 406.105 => 5.56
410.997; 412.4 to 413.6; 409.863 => 4.68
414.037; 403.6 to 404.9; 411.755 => 5.22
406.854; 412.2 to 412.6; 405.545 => 5.28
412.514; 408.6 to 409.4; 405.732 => 5.13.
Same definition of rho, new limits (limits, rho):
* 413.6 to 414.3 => -20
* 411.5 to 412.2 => -10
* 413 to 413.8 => -6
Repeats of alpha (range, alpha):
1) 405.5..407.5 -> 1.5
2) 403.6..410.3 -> 1.0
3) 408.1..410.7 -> 3.8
